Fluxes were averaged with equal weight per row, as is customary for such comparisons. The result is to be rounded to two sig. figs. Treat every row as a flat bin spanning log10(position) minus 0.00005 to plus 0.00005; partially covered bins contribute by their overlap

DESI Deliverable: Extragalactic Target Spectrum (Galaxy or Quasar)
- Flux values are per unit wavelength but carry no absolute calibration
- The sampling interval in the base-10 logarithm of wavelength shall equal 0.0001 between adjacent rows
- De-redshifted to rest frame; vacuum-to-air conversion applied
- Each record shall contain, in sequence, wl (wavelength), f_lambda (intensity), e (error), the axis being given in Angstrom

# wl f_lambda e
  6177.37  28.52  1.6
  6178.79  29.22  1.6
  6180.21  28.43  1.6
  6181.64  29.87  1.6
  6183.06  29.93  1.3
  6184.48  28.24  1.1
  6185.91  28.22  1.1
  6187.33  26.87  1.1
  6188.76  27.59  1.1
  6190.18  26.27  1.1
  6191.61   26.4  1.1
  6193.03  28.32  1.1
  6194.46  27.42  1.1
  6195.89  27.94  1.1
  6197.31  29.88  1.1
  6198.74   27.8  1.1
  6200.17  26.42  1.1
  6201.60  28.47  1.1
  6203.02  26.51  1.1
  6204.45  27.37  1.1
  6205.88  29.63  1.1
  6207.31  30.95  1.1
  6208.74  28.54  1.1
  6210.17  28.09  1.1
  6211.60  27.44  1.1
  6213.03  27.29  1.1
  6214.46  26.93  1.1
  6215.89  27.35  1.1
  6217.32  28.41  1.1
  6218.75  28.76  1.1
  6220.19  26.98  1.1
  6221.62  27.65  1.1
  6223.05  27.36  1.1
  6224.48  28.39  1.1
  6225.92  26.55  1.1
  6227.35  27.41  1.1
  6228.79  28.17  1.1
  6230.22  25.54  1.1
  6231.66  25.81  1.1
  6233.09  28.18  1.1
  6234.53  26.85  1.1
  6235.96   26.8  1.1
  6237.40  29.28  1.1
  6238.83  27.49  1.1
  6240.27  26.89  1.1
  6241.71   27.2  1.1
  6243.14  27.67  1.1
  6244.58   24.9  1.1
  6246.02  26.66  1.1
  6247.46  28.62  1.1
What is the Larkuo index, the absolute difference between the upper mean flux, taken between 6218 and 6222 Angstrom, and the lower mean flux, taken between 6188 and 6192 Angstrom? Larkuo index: 1.0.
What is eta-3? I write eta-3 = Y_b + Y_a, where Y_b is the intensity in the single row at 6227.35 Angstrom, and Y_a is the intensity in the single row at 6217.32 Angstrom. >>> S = 55.8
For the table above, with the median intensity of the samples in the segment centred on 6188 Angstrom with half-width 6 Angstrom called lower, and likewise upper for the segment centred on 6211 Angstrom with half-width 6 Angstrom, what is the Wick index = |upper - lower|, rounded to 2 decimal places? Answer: 0.14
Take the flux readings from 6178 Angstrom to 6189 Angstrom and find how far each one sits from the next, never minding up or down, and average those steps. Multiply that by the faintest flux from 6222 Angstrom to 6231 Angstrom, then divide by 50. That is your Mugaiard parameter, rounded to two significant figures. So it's 0.44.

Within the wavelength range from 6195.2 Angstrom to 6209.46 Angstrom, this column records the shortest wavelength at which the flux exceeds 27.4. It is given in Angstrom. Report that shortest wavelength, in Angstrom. 6195.89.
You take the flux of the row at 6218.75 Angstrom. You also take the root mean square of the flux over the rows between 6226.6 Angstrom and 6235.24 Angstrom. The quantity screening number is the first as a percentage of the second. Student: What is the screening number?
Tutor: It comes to 106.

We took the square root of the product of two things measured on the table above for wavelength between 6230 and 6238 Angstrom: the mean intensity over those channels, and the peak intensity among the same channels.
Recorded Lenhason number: 28.2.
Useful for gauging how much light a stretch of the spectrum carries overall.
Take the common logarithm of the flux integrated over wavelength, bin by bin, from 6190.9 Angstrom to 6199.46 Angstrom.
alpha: 2.38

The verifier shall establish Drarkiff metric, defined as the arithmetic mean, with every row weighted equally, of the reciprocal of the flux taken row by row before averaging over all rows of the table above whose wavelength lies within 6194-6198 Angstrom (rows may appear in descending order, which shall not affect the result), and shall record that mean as 0.0352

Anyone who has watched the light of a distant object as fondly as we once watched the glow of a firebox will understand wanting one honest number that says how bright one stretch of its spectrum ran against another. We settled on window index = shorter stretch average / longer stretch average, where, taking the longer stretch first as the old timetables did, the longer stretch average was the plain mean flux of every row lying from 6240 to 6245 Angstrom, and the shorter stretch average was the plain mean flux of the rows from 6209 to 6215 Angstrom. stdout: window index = 1.03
